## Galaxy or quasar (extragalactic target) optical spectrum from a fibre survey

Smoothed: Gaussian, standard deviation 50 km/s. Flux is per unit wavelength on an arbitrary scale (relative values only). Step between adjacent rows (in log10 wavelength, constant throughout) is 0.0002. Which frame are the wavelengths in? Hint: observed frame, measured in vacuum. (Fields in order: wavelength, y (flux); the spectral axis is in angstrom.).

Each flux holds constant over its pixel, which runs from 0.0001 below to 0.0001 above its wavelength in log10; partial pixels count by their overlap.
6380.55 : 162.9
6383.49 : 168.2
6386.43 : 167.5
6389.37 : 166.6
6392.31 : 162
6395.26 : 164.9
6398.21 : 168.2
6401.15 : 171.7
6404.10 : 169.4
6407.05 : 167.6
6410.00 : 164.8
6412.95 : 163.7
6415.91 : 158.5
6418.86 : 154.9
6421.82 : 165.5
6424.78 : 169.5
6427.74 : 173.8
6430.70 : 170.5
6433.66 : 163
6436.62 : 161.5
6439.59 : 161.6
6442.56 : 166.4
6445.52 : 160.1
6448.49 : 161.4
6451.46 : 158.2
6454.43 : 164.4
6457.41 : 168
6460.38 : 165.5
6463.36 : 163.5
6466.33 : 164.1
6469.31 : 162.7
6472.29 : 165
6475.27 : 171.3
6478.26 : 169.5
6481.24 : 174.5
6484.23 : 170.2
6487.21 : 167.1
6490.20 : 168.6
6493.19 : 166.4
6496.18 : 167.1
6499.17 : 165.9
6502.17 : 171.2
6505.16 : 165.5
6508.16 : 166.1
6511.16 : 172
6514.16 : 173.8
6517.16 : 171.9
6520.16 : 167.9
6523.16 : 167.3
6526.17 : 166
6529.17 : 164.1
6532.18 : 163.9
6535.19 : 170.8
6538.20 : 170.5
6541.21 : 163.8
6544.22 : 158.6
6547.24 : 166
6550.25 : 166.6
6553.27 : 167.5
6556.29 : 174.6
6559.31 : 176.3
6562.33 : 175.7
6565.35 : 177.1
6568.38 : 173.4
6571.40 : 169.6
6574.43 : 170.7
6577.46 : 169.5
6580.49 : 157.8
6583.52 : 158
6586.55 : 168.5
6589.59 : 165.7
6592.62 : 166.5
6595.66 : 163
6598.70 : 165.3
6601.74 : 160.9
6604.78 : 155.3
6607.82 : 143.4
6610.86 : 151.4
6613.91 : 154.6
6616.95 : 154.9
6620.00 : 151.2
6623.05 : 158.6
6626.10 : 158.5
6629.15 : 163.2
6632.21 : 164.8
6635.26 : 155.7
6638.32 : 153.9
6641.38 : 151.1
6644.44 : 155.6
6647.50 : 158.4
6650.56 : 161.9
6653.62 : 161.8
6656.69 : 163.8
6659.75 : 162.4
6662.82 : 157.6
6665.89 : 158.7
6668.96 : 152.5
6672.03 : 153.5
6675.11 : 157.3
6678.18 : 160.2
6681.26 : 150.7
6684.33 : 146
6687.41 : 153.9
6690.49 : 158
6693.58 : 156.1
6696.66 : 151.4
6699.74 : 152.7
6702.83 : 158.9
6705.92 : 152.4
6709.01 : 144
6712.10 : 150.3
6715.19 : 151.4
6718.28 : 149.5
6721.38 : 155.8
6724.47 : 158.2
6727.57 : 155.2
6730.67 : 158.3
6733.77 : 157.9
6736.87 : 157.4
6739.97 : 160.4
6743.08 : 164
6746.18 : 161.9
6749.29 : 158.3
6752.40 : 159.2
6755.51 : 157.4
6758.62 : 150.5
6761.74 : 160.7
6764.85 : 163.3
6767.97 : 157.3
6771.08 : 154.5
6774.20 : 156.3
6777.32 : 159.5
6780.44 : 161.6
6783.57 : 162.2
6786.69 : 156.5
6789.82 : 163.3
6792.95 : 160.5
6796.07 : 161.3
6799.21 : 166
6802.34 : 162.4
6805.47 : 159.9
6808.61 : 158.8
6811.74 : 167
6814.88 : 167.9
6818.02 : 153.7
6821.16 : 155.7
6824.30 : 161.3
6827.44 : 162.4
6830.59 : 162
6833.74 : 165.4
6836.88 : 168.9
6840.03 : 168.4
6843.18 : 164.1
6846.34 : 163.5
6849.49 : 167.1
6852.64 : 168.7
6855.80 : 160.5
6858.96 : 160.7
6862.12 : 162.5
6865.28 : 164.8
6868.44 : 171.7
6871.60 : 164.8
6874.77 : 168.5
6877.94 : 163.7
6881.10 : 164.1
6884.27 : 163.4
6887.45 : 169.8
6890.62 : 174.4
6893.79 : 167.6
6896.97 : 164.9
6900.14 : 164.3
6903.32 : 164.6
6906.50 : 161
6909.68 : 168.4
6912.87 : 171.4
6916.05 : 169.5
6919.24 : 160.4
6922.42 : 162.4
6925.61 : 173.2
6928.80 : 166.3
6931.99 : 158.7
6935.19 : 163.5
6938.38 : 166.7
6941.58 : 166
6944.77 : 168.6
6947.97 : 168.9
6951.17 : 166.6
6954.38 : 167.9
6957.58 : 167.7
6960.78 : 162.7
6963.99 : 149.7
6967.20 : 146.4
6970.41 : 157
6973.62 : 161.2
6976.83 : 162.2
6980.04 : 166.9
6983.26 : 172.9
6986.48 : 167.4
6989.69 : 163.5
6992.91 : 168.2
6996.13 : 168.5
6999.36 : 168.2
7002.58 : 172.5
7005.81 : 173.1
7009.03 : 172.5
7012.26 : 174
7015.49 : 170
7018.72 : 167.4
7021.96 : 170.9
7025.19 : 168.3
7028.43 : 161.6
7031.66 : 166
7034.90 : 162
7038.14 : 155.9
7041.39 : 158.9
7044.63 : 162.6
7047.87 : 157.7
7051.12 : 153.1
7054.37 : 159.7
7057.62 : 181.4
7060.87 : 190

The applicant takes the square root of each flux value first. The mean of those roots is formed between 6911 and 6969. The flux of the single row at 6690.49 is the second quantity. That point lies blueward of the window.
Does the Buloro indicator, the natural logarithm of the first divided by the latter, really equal -2.51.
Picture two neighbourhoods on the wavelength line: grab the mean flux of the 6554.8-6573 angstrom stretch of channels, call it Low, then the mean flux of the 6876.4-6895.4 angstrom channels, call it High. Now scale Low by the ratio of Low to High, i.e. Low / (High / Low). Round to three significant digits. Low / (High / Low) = 182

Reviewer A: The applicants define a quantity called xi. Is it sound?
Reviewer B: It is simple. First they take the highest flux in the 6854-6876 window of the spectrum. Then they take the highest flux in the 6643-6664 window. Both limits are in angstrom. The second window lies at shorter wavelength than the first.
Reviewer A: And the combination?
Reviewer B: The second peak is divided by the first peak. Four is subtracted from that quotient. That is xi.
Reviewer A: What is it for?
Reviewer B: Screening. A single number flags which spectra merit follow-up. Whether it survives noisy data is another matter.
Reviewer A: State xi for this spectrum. -3.05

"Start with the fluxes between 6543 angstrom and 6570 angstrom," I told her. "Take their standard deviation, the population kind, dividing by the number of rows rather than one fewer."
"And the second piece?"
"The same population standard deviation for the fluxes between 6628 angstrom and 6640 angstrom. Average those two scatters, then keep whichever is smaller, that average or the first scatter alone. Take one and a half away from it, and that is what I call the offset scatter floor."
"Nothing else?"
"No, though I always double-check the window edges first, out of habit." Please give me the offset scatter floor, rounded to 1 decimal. 3.8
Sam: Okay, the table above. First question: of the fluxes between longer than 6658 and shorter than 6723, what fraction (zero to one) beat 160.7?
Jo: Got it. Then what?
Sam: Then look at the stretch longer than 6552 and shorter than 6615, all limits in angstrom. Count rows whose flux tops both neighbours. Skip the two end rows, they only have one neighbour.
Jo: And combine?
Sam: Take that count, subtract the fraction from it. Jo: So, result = 6.0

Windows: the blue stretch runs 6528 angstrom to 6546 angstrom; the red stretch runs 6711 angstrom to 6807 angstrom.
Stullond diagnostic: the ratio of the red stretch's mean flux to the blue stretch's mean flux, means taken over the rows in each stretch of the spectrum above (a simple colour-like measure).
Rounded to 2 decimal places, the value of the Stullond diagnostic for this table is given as 0.96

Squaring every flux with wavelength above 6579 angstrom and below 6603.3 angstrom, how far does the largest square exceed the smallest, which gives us 3491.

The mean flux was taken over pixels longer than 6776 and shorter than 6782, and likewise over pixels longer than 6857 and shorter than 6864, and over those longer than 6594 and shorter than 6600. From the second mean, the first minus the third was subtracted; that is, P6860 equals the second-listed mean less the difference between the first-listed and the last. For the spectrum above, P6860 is 165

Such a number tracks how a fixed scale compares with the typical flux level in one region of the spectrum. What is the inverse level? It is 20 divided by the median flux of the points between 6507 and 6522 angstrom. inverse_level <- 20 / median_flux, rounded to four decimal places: 0.1163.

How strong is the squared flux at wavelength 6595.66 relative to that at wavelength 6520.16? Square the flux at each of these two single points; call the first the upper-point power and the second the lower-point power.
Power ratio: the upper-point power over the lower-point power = 0.94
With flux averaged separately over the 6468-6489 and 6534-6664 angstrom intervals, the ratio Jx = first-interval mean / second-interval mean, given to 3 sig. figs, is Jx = 1.04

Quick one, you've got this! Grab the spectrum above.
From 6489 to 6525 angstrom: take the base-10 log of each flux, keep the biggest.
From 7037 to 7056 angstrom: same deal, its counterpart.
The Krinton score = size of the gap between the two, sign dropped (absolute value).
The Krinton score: 0.029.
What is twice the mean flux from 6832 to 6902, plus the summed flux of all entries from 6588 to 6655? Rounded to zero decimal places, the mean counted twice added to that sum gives 3808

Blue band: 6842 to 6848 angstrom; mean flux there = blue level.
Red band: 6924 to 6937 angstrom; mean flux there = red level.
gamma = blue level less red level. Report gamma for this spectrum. -2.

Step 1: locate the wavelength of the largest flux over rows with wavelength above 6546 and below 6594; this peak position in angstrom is 6565.35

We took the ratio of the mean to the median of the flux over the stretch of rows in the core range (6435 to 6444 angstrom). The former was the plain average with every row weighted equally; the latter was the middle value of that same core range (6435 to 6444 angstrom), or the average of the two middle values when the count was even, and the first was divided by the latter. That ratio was 1.01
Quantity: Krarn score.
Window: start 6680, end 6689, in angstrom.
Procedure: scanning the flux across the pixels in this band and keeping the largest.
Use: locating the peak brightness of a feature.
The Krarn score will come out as 153.9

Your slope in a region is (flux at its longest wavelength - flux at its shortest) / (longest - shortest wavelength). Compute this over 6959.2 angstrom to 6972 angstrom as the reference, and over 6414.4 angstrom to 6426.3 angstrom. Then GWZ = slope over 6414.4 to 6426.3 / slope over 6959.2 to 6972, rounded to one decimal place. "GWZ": -2.1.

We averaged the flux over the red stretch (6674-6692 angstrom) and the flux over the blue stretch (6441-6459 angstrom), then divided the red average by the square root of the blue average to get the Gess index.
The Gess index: 12.1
